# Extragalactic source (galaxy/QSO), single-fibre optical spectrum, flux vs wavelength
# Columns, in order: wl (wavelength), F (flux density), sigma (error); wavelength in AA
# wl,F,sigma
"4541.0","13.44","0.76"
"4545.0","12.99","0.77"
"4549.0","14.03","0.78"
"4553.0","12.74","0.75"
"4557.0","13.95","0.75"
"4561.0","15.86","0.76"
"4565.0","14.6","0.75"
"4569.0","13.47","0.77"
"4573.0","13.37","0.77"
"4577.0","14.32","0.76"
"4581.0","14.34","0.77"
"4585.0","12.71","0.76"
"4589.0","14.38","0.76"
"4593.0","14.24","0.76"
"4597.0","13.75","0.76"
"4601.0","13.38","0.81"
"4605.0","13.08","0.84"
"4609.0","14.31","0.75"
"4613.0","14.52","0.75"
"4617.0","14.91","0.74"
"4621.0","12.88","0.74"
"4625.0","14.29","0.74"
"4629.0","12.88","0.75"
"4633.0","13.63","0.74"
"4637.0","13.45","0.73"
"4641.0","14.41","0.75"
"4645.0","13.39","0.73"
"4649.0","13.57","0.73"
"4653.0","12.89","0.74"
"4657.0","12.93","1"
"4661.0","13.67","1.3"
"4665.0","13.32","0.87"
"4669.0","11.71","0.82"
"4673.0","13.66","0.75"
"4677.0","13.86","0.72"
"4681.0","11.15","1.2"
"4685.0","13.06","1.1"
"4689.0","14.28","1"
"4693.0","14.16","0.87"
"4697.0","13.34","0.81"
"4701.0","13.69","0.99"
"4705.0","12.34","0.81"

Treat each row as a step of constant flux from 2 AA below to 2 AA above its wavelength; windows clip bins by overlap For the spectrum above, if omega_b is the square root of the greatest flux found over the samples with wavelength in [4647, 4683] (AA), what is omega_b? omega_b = 3.72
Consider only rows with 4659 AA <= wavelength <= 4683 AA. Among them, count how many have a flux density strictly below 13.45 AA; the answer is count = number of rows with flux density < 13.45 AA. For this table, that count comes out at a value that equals 3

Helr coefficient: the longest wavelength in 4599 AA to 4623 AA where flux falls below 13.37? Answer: 4621.0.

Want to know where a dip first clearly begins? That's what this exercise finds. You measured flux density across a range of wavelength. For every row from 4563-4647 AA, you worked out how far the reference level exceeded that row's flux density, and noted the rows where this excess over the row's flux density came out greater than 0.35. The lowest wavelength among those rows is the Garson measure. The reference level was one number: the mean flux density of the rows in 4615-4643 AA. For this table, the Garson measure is 4573.0 AA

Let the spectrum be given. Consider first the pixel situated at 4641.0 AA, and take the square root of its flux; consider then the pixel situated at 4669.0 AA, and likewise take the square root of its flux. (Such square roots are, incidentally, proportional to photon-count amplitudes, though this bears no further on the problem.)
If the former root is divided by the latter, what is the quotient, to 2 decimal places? 1.11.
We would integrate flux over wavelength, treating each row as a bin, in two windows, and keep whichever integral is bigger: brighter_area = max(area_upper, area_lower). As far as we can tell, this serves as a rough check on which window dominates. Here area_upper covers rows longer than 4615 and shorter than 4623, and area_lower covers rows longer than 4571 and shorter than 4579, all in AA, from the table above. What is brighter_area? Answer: 111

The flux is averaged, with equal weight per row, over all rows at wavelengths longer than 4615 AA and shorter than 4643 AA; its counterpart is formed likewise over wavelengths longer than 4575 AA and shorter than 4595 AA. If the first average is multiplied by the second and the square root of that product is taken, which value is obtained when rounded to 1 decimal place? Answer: 13.9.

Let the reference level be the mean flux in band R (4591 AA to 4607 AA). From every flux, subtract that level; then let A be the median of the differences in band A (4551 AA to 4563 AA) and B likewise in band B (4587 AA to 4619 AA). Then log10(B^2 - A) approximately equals -0.99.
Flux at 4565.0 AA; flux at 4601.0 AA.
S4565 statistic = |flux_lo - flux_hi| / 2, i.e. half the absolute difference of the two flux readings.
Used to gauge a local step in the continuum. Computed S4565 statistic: 0.61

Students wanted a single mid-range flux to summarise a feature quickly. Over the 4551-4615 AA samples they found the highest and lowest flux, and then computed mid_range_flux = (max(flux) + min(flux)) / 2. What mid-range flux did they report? 14.3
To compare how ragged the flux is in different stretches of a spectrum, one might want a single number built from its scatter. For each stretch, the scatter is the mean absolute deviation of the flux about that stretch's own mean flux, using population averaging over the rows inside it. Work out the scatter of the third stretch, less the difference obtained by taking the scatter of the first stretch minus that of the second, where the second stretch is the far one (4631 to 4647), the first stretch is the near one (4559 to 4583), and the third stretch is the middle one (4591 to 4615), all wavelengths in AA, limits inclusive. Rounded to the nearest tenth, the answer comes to 0.2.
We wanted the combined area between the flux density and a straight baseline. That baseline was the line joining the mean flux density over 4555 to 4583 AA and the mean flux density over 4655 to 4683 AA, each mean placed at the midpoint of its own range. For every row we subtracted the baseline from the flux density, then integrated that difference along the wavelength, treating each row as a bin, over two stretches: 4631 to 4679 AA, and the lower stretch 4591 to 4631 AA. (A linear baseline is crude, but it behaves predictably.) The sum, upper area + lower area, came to 19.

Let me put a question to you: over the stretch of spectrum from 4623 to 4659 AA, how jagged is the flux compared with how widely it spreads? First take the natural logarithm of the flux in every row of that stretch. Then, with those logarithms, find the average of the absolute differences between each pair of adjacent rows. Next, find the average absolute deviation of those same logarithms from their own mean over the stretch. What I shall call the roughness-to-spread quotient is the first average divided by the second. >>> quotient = 1.52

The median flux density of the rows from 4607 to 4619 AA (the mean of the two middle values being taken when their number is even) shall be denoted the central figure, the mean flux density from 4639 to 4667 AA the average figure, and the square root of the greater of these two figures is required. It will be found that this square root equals 3.81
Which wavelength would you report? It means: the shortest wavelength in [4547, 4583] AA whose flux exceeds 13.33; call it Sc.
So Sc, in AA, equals 4549.0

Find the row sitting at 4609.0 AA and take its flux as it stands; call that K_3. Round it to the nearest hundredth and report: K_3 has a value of 14.31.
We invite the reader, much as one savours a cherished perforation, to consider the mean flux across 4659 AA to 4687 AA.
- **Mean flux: 12.9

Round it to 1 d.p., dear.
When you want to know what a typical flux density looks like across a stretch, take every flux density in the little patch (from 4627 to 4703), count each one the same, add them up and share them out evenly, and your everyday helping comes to 13.3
